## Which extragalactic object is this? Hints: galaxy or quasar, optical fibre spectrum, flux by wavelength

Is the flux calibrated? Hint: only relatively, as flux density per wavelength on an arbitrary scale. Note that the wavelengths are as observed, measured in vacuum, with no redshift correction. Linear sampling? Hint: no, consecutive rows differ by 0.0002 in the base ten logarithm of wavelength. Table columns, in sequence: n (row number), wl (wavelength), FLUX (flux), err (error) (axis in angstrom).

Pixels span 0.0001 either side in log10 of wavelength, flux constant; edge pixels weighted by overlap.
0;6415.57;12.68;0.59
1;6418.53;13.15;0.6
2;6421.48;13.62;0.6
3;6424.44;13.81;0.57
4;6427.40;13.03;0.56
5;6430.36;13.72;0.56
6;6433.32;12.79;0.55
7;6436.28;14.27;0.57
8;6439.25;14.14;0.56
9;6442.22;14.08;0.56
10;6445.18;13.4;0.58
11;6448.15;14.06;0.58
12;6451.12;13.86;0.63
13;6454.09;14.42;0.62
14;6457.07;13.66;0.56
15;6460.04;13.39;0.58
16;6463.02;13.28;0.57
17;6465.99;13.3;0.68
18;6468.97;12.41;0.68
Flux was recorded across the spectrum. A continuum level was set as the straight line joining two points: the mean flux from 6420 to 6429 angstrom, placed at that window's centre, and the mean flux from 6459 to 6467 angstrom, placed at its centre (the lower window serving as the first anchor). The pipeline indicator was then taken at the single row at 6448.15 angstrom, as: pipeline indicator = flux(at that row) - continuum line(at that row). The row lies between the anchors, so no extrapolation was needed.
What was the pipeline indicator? 0.67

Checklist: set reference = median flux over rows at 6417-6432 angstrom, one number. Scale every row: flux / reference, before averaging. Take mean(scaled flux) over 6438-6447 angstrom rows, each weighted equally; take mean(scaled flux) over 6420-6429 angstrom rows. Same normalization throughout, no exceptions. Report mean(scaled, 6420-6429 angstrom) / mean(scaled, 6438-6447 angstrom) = 0.97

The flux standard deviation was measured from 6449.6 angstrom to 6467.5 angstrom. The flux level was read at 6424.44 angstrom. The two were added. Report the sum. 14.2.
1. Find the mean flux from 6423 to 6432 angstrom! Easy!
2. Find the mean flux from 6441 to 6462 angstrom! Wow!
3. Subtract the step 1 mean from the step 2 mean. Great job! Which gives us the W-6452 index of 0.32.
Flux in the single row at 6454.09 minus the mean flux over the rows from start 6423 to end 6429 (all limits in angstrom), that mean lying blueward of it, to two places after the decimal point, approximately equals 1.00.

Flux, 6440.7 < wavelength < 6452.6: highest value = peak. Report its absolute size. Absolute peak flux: 14.1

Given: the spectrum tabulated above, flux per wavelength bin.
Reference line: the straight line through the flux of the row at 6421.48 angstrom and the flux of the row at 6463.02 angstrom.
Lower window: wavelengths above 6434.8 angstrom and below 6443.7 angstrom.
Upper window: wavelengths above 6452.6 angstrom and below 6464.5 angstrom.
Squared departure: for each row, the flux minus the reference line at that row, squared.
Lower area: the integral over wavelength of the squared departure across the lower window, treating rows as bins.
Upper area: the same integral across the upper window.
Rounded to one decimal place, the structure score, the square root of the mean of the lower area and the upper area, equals 2.0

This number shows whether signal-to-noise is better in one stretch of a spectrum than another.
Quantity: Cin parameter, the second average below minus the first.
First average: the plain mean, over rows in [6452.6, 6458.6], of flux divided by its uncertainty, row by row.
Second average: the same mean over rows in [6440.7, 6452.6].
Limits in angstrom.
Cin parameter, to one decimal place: -0.2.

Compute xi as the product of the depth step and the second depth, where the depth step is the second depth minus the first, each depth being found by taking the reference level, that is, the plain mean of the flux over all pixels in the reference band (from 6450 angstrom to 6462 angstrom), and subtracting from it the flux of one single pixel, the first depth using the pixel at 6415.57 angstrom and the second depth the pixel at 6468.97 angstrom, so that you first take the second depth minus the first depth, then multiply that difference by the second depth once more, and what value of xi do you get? 0.38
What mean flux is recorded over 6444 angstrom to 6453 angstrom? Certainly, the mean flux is 13.8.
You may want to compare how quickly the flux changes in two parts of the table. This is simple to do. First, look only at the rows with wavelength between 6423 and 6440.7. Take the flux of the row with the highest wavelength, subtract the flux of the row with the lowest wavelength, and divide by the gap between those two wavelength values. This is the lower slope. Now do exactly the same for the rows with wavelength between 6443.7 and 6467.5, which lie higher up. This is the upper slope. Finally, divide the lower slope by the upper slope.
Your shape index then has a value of -4.6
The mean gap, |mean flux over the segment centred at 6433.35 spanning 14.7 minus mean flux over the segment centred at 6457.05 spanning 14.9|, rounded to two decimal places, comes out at 0.13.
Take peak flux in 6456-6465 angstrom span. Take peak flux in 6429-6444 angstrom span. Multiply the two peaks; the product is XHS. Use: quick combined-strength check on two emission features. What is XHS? 195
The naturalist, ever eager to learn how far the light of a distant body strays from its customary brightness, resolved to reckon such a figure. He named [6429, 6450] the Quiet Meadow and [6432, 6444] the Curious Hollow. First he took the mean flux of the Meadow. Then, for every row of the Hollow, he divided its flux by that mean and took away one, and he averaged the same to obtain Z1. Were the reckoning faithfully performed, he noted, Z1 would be 0.003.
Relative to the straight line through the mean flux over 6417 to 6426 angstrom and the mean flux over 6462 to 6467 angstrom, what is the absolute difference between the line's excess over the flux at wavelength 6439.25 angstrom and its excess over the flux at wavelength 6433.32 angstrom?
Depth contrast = 1.4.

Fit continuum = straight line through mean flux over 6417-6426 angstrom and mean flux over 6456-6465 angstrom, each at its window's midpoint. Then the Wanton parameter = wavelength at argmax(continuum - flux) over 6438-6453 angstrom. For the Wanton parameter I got 6445.18 angstrom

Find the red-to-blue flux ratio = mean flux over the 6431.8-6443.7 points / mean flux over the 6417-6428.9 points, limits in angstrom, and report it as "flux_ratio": 1.03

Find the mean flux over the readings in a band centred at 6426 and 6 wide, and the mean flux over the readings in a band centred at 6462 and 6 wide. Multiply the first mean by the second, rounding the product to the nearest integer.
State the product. 179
